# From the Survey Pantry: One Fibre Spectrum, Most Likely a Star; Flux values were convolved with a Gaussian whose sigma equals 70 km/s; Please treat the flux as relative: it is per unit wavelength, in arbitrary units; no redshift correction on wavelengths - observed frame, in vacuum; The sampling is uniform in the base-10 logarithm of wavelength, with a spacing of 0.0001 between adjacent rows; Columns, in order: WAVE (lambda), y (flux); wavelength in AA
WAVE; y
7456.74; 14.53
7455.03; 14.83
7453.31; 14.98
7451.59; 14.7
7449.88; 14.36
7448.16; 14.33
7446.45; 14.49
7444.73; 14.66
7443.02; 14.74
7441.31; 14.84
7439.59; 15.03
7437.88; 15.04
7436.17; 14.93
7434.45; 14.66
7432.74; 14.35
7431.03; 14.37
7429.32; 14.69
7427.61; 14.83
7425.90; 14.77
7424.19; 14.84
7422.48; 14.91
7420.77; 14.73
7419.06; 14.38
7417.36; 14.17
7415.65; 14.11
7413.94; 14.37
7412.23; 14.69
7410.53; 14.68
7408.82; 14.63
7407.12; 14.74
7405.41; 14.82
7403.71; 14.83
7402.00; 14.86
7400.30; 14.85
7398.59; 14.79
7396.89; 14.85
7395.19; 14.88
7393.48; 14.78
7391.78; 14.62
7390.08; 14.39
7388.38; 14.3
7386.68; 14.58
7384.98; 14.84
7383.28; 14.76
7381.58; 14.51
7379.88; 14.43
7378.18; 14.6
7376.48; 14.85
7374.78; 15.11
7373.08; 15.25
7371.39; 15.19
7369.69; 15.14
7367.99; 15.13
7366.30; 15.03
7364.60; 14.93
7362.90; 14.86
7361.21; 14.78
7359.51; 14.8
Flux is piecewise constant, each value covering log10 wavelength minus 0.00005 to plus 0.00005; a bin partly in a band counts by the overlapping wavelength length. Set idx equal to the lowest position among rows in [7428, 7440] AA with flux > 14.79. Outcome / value 7436.17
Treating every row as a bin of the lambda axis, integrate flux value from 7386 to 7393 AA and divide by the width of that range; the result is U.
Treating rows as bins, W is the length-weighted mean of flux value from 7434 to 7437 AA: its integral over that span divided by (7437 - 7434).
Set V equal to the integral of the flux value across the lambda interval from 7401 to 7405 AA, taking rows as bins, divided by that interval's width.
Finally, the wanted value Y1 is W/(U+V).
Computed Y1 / 0.503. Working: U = 14.5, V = 14.9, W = 14.8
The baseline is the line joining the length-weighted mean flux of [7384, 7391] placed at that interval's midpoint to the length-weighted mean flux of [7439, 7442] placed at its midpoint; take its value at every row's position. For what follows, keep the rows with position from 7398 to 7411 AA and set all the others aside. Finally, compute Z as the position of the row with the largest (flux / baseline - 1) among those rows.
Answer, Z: 7400.30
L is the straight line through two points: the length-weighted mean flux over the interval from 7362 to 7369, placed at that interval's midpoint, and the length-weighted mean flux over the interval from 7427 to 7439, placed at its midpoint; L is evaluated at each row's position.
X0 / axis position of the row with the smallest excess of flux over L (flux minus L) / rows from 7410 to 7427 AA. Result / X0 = 7415.65 AA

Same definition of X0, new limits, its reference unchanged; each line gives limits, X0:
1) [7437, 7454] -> 7448.16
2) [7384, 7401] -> 7388.38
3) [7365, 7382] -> 7379.88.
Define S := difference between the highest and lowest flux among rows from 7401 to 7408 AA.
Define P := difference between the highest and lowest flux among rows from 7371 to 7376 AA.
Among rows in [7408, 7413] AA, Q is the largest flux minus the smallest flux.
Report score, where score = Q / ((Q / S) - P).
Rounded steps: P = 0.14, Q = 0.06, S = 0.12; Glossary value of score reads 0.17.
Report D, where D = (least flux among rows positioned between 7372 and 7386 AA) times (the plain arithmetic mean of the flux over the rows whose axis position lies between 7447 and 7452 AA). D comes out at 209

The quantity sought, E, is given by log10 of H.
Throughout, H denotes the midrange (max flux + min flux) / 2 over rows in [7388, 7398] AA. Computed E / 1.164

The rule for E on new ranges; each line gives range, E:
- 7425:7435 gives 1.164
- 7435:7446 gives 1.172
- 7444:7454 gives 1.166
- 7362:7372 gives 1.177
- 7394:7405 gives 1.171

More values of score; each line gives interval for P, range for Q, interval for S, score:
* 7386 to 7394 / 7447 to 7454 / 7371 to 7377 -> 0.57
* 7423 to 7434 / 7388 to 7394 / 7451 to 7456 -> 0.39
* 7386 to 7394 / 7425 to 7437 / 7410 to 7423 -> 2.37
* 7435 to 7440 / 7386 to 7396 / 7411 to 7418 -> 0.65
